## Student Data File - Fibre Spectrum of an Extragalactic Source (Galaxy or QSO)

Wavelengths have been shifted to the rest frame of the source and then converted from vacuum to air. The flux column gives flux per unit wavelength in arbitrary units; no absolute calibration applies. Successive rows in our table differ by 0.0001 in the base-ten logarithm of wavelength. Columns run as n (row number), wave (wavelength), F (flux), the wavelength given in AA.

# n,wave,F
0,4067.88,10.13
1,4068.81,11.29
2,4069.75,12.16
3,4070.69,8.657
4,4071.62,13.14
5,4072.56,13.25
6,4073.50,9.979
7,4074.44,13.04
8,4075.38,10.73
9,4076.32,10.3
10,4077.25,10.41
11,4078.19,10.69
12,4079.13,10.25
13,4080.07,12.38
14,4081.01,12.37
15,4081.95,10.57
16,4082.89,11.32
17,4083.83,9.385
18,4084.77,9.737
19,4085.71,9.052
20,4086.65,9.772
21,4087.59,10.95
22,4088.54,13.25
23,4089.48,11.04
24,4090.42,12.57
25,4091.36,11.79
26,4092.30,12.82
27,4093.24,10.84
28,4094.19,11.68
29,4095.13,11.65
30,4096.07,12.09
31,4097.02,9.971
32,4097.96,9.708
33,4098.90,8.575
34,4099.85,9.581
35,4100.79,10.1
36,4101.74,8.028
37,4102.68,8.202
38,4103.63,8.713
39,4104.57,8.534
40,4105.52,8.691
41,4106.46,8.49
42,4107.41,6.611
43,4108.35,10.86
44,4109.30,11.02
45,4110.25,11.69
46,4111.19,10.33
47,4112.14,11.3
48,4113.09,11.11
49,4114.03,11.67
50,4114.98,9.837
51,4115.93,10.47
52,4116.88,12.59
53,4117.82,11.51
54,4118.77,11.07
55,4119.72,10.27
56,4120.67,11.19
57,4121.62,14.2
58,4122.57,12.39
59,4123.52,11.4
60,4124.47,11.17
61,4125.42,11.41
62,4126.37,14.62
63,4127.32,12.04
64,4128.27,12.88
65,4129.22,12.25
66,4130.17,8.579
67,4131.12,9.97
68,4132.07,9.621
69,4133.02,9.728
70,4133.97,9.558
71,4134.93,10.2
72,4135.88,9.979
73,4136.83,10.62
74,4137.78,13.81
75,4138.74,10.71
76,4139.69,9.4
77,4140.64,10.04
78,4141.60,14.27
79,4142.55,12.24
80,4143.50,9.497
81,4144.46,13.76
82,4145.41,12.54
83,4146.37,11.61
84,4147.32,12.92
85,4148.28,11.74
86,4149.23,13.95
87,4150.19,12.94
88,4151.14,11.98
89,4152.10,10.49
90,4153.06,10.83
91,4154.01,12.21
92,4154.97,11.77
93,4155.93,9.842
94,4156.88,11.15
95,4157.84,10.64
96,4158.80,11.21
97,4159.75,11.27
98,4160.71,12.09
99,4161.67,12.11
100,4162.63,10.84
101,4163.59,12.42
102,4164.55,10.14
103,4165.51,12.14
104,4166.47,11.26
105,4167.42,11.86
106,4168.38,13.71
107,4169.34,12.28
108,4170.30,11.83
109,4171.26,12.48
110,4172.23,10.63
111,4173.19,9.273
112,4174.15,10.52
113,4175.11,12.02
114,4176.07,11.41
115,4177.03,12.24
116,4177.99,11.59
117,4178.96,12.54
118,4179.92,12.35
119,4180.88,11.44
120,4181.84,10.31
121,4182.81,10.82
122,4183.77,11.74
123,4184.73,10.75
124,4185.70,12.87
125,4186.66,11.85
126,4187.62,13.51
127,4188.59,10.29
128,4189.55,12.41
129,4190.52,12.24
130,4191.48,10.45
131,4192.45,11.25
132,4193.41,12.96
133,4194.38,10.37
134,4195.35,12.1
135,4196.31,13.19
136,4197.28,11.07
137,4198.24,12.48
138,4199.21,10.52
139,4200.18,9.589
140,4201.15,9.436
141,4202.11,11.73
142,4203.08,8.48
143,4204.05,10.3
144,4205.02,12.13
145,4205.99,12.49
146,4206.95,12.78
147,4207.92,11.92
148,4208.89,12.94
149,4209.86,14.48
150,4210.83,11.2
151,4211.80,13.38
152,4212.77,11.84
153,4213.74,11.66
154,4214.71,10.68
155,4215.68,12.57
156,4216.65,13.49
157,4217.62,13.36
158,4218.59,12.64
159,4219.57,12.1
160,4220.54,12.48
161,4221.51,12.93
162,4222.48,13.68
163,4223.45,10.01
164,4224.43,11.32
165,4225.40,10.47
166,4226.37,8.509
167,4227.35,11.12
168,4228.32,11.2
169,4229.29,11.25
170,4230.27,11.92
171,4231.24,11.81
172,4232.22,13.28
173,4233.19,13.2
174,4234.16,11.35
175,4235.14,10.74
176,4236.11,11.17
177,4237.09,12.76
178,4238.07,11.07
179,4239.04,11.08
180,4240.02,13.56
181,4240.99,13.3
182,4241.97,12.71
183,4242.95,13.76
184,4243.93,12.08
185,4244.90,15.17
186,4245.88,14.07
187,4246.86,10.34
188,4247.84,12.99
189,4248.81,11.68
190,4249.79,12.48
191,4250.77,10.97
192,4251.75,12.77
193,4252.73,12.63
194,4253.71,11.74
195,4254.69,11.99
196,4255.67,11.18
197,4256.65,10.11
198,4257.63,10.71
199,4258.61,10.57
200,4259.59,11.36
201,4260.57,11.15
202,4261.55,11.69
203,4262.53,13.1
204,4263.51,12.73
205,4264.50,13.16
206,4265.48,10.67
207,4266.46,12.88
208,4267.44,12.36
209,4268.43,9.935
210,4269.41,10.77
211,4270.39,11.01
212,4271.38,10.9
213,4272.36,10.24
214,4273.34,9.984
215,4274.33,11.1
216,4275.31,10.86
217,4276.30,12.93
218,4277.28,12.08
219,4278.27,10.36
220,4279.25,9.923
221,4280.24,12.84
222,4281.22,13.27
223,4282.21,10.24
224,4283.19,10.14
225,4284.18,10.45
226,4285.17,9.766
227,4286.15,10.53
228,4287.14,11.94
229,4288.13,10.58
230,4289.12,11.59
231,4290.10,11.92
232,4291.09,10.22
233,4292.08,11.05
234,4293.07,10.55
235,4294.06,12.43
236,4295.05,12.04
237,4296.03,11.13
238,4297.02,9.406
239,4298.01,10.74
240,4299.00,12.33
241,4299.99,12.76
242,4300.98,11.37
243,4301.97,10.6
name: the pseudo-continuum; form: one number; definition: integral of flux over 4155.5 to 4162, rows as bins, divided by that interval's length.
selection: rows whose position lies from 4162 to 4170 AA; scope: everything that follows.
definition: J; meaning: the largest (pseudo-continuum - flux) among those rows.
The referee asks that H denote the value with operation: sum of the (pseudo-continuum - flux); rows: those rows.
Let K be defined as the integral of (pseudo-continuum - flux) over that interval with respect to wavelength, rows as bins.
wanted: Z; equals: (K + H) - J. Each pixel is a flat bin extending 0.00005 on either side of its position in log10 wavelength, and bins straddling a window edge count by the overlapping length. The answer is -11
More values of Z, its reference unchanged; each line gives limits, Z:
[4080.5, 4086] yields 7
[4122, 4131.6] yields -12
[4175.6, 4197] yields -26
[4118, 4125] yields -8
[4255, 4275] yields -5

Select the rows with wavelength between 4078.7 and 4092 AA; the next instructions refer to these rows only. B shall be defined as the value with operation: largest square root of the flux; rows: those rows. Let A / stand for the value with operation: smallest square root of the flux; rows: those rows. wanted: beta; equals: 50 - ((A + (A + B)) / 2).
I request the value 45.2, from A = 3.01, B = 3.64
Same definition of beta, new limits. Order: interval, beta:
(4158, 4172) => 45.0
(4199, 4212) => 45.2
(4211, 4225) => 45.0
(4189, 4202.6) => 45.1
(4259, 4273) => 45.0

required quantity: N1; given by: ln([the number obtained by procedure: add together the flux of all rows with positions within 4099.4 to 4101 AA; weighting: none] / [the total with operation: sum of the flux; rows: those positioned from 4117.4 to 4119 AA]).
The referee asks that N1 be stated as -0.14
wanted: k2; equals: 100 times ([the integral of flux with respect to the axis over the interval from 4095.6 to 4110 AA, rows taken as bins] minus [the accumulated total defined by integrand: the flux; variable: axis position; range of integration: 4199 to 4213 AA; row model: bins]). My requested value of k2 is -2779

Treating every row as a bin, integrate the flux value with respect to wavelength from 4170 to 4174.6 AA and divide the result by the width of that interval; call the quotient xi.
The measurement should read 10.9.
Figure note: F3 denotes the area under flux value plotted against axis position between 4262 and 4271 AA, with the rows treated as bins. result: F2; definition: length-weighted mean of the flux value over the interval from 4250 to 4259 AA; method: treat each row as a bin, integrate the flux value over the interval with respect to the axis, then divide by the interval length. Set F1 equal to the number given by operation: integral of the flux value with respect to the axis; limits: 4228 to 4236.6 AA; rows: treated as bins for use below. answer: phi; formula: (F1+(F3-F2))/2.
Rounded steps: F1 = 101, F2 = 11.4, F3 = 106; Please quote 98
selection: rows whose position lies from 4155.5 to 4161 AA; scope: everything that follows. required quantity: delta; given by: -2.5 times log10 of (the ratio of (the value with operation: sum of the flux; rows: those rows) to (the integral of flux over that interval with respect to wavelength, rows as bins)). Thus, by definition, -0.10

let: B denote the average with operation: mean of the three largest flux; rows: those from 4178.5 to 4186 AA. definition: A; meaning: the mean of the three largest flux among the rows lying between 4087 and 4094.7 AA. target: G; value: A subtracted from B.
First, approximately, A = 12.9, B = 12.6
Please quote -0.3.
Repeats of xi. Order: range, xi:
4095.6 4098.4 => 10.6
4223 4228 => 10.3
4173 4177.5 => 11.2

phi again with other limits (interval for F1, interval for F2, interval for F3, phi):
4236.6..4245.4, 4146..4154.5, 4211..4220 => 106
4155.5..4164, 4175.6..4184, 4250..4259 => 94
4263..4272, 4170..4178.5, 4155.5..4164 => 94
